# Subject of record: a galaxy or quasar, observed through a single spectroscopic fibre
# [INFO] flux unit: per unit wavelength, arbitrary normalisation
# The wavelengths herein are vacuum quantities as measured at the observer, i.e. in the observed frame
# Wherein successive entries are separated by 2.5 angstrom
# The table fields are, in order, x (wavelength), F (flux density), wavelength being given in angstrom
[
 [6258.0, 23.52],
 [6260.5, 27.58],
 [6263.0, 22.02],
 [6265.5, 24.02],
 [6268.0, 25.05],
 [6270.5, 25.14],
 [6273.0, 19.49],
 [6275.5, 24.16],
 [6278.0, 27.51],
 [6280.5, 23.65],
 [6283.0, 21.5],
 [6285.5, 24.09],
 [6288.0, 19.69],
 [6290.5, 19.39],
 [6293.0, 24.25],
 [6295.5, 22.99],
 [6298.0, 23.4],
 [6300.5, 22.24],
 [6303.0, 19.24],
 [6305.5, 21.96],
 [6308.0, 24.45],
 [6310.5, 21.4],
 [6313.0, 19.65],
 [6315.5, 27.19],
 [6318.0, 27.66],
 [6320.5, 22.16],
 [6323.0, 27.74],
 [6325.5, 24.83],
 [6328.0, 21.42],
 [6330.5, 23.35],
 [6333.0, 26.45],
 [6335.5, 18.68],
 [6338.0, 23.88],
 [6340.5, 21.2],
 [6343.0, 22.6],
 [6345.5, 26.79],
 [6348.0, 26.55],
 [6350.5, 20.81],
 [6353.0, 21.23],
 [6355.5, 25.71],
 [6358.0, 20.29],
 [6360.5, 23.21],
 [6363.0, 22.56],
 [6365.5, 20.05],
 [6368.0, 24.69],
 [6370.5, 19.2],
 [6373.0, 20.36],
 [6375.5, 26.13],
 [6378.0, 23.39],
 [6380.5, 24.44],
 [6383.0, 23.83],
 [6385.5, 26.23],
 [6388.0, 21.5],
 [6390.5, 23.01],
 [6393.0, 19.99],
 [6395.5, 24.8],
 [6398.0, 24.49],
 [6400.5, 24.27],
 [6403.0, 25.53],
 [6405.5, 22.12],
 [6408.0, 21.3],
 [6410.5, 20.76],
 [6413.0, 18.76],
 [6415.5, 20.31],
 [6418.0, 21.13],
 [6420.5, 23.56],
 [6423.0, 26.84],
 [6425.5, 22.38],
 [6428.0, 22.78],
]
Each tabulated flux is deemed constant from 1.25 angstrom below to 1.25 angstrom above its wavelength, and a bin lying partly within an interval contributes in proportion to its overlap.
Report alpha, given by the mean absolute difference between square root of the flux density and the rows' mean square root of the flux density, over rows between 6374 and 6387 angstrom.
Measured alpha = 0.110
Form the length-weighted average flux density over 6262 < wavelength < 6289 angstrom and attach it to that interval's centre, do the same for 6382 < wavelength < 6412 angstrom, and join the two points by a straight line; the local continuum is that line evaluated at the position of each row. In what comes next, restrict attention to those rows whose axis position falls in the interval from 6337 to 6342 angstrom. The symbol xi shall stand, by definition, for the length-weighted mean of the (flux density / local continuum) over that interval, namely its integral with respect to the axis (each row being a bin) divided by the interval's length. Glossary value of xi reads 0.97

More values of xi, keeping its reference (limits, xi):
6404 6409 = 0.95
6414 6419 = 0.89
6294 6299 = 1.00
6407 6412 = 0.91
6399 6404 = 1.08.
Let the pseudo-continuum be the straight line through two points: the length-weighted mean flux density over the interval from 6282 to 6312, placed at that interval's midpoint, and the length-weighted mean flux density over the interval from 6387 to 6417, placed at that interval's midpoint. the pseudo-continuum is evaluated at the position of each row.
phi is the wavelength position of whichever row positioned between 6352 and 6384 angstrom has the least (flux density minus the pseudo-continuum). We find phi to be 6370.5 angstrom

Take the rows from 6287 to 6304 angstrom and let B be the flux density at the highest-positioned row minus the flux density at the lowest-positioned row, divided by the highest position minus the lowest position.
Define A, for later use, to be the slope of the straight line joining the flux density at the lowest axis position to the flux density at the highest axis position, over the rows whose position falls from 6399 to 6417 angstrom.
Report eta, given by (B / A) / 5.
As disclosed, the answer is 0.02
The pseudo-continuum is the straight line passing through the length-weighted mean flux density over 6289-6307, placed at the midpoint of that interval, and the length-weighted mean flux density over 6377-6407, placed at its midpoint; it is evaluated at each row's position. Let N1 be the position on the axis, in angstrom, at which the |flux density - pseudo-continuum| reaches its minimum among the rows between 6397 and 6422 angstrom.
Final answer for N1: 6400.5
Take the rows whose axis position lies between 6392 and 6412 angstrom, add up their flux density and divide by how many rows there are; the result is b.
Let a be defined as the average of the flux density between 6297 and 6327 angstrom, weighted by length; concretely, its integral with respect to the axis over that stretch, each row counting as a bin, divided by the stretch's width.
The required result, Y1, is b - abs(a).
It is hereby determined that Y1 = -0.6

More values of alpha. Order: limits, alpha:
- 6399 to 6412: 0.175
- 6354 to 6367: 0.186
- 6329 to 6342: 0.236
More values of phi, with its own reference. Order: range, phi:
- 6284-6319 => 6303.0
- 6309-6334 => 6313.0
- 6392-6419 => 6413.0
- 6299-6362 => 6335.5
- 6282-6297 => 6290.5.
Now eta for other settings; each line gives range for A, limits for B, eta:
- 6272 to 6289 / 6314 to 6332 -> -3.84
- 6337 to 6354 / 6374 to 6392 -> 0.24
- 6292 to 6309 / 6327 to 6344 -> 1.18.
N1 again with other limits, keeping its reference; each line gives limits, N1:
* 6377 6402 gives 6378.0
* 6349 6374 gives 6360.5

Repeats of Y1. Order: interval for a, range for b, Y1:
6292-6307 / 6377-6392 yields 1.4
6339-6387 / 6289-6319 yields -0.3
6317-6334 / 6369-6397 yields -1.7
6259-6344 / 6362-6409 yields -0.2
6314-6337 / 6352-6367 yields -2.2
